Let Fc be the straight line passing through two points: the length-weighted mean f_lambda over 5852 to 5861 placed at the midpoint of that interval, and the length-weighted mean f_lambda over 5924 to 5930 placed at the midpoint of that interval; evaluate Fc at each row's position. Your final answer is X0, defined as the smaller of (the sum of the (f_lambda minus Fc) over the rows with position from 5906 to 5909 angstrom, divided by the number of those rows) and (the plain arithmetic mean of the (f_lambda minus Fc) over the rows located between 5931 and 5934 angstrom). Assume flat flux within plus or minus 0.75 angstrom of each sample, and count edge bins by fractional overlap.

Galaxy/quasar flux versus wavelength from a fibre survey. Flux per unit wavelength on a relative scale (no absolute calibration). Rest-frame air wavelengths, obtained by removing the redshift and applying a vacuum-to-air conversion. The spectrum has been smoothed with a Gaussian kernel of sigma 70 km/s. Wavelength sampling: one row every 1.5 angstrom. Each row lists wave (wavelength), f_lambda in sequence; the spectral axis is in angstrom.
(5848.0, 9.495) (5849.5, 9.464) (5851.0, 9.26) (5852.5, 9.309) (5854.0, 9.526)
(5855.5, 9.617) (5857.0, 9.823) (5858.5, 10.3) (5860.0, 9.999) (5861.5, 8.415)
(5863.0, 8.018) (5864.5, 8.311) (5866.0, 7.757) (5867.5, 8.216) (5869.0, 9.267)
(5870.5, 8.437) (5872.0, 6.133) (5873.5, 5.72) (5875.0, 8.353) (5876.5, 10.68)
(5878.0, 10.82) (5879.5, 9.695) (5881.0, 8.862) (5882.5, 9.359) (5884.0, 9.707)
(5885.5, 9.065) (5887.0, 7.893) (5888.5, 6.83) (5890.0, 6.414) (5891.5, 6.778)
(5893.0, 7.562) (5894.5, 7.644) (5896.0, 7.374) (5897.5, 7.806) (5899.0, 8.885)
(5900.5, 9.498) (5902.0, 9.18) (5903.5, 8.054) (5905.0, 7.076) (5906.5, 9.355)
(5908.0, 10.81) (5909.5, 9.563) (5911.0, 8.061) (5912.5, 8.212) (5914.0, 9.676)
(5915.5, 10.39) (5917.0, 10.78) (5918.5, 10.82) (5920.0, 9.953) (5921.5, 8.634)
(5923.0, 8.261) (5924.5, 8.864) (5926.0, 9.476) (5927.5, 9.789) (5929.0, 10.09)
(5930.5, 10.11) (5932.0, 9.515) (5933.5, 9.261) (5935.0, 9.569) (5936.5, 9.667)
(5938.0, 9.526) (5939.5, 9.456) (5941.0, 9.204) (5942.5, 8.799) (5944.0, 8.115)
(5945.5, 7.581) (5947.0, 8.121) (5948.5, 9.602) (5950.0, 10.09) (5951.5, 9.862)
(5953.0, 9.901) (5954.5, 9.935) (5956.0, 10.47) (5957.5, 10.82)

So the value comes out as -0.2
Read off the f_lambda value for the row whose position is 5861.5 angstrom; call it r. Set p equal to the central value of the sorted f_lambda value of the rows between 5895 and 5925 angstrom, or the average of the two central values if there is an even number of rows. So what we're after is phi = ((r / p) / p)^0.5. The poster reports 0.321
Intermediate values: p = 9.0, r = 8.415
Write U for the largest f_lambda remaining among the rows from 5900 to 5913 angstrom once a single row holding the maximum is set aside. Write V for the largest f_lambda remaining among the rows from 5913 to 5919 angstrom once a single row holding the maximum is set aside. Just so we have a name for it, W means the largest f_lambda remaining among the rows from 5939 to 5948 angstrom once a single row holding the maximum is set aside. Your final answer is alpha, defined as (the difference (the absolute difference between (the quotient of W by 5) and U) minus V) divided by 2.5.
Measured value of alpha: -1.2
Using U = 9.563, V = 10.78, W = 9.204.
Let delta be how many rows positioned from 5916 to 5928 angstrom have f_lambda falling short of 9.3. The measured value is 3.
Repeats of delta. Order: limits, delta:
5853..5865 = 3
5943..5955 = 3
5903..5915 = 4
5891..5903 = 7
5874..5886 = 3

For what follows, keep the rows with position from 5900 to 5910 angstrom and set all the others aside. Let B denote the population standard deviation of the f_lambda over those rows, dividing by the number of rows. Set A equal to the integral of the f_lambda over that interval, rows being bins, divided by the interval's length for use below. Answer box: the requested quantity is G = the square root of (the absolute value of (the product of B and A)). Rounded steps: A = 9.1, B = 1.1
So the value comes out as 3.2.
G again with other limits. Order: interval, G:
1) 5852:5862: 2.3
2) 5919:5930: 2.5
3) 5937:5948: 2.5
